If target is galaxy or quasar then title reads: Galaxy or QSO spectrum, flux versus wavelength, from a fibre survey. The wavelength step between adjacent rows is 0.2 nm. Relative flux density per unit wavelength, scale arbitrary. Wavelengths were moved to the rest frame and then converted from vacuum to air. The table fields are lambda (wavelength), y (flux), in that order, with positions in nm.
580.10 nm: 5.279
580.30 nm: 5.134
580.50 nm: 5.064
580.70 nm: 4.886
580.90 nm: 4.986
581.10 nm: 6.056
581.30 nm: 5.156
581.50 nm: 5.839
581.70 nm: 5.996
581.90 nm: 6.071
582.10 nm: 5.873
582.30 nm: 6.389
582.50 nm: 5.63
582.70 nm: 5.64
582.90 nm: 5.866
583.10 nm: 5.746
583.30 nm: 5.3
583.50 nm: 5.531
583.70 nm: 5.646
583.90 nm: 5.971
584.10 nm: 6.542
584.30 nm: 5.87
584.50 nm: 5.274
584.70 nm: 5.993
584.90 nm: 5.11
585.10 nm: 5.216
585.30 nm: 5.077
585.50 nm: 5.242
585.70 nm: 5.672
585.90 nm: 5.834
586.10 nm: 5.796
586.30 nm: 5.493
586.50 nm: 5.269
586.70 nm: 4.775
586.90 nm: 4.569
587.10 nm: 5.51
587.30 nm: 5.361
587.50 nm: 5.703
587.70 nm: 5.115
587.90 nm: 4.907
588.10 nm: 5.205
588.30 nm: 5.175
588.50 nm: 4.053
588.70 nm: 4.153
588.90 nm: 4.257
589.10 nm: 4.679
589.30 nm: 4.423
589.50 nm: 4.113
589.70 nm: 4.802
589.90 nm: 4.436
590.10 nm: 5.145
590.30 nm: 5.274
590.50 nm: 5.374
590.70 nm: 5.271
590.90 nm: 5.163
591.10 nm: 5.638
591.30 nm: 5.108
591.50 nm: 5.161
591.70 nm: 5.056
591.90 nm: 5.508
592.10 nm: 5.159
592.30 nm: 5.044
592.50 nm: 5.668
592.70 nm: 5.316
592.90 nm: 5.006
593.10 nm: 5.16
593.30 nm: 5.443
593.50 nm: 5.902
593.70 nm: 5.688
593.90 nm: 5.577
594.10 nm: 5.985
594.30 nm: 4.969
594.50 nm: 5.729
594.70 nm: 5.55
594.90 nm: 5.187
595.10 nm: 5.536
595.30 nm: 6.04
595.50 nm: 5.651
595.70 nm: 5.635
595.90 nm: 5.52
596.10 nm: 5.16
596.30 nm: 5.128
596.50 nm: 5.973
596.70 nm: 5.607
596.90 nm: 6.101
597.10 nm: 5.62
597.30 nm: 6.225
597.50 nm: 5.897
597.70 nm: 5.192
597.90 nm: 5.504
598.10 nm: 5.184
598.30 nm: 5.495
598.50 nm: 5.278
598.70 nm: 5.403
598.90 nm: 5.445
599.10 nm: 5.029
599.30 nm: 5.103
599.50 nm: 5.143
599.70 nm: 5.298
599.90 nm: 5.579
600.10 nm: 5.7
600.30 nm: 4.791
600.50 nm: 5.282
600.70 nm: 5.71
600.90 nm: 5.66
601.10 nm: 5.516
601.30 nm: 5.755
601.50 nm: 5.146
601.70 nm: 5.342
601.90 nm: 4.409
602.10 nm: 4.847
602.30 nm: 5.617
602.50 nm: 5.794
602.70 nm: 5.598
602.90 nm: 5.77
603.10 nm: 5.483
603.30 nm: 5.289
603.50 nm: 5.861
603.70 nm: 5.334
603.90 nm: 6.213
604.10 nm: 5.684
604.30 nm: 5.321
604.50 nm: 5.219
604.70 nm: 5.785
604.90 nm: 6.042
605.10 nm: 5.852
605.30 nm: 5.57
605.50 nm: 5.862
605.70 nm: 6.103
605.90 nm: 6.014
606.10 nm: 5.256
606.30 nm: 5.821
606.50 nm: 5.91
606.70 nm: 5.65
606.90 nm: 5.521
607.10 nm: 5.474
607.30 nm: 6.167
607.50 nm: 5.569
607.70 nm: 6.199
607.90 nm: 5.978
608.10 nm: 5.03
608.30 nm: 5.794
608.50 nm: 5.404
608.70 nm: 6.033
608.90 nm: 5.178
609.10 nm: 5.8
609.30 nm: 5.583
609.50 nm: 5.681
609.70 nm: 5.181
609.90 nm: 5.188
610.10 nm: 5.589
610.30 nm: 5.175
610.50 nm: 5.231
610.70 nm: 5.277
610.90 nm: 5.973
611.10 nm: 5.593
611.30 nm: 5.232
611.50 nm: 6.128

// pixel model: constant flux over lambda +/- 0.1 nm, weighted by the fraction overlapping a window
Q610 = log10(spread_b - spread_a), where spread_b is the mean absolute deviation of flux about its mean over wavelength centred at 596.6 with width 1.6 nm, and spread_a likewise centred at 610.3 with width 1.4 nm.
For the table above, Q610 -1.04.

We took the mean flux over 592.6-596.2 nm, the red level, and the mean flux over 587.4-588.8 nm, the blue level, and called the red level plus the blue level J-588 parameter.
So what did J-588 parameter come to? 10.4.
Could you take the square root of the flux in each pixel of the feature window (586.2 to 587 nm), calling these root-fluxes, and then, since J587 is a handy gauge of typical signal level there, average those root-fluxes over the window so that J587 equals 2.24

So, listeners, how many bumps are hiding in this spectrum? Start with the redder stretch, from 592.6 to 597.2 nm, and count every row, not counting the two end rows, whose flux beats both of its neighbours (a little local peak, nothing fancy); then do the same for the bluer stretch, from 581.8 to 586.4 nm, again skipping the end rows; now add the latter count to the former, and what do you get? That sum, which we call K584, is 12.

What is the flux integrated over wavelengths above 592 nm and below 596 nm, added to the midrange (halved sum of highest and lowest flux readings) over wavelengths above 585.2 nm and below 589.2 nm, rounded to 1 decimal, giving 26.9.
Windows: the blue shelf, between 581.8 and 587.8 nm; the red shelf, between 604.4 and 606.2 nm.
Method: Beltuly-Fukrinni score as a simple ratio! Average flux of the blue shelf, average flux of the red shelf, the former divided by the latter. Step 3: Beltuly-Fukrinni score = 0.97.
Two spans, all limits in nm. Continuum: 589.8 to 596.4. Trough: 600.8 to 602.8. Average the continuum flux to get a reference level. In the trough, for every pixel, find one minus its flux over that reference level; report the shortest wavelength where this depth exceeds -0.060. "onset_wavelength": 600.90 nm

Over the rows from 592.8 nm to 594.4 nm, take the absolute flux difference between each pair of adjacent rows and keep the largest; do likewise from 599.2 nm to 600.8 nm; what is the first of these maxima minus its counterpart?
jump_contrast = 0.1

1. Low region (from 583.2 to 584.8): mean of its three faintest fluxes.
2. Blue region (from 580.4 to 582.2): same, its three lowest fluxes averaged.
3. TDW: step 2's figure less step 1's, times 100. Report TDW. -39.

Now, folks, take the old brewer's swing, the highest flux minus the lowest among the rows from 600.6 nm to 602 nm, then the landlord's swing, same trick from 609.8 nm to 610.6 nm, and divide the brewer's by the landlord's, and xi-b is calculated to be 3.25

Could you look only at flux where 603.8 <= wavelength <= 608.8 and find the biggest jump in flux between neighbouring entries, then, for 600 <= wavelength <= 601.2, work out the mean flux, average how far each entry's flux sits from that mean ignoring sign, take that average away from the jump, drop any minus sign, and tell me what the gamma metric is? 0.68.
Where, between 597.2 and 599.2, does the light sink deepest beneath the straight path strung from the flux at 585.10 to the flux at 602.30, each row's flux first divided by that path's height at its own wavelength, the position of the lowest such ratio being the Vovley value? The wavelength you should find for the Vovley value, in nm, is 599.10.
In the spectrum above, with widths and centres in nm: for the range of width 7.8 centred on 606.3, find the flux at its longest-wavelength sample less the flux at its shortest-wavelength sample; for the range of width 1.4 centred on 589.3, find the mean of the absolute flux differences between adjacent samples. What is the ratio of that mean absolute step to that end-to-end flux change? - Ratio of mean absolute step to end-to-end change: -1.7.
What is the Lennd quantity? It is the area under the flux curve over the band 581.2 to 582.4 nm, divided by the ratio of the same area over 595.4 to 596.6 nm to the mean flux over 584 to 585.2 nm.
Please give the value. 6.05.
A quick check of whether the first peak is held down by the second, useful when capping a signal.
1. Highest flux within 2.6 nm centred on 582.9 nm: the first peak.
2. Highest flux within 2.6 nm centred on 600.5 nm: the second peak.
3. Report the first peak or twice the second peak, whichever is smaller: 6.54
